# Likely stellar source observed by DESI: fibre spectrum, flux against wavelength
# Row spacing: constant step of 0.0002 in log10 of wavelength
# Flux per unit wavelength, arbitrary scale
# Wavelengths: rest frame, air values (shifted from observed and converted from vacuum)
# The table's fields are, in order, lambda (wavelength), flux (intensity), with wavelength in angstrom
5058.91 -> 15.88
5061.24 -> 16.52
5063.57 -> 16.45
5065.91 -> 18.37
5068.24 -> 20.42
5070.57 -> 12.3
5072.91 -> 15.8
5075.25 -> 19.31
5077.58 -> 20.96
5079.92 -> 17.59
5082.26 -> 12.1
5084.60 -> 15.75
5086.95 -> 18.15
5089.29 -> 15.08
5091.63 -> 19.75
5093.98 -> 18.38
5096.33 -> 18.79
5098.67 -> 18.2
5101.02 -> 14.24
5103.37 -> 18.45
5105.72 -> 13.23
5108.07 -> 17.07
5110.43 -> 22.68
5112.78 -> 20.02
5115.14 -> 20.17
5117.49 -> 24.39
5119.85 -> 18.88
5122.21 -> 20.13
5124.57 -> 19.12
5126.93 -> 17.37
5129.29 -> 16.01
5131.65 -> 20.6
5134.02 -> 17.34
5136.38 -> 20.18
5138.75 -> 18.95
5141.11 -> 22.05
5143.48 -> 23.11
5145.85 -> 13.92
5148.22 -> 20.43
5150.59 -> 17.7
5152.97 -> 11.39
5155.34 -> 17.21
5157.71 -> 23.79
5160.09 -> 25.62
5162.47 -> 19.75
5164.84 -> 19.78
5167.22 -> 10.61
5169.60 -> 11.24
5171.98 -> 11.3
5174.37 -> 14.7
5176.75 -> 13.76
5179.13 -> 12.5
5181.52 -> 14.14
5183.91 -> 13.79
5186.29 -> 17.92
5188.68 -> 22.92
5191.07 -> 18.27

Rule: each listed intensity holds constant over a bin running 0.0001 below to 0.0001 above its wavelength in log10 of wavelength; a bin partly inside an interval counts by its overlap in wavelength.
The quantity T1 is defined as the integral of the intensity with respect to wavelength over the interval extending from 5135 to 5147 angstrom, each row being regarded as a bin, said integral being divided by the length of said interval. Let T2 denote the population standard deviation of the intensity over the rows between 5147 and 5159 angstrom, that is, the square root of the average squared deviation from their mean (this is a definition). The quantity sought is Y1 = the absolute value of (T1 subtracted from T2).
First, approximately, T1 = 19.6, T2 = 4.1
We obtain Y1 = 15.5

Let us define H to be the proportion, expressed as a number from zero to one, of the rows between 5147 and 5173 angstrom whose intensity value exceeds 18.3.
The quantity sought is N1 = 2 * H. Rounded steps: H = 0.45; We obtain 0.9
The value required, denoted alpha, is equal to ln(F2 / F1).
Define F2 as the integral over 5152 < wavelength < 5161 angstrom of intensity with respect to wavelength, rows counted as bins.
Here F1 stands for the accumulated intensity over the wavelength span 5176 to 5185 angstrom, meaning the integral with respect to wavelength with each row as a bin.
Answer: 0.37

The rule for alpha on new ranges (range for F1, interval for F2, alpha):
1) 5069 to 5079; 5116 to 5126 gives 0.17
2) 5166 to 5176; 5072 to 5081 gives 0.32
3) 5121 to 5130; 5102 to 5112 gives 0.08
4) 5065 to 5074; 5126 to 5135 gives 0.07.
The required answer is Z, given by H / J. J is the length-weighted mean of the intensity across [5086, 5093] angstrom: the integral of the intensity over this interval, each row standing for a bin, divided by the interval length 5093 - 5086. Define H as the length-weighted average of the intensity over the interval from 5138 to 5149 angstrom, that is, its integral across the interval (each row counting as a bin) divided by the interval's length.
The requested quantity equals 1.11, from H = 19.7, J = 17.7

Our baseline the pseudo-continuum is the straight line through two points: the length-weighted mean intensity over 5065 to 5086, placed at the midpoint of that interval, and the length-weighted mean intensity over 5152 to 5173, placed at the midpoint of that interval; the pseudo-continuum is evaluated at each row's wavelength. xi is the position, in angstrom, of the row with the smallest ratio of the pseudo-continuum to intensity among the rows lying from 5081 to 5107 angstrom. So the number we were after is 5091.63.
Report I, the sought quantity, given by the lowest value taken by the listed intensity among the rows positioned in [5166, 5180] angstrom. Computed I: 10.61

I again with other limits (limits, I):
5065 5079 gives 12.3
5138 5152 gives 13.92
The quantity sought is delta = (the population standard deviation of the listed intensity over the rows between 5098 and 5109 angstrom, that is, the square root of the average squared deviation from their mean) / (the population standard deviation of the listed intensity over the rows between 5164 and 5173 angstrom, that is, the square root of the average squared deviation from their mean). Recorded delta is 0.6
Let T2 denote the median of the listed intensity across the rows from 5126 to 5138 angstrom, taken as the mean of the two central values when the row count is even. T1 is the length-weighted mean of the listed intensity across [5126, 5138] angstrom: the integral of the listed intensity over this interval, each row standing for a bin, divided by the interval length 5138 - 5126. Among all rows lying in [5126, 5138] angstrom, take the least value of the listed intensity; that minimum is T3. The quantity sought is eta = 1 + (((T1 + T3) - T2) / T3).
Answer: 2.06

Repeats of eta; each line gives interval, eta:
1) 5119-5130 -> 1.97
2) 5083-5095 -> 1.94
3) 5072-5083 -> 1.98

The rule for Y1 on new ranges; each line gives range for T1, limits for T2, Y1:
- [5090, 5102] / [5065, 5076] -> 14.9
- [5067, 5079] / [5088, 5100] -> 16.2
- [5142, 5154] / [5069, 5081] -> 14.5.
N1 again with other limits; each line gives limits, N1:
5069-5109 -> 0.7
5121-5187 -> 0.9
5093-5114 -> 1.1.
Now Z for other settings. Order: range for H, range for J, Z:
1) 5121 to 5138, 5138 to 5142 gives 0.91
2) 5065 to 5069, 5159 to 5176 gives 1.21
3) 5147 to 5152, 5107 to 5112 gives 0.94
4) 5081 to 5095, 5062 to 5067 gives 0.95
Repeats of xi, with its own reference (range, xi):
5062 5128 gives 5117.49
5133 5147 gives 5143.48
